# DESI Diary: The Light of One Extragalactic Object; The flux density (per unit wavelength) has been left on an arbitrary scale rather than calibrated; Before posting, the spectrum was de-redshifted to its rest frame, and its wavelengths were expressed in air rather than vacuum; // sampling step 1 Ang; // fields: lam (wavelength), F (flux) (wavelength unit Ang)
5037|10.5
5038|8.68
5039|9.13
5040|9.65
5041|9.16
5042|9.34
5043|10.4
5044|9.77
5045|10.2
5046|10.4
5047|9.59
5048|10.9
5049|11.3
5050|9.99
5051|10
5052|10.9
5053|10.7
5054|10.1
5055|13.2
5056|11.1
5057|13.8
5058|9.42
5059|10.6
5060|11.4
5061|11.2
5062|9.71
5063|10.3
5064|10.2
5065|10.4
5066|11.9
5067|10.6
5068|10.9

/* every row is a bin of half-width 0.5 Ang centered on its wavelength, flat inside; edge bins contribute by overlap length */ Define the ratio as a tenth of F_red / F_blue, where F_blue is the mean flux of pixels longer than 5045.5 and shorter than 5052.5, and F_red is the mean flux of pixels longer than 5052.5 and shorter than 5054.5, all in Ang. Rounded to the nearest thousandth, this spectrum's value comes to 0.100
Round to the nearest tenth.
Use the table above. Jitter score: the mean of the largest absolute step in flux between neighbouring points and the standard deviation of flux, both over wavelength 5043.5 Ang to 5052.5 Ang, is 0.9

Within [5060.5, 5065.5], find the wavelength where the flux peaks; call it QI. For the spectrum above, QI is 5061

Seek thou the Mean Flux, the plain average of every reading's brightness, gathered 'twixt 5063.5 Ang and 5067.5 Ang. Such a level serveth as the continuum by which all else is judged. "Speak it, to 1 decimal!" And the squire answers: 10.8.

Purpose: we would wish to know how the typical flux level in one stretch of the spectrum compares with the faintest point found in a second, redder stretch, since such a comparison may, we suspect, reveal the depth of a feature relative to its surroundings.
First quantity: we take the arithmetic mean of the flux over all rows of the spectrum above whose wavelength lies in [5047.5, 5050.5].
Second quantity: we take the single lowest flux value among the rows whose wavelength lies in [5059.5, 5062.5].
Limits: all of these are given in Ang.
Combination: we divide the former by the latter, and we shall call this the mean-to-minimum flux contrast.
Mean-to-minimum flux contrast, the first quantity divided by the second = 1.11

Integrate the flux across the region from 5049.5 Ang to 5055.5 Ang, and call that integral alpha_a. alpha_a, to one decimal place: 64.9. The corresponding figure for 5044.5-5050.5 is 62.4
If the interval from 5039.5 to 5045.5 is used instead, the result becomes 58.5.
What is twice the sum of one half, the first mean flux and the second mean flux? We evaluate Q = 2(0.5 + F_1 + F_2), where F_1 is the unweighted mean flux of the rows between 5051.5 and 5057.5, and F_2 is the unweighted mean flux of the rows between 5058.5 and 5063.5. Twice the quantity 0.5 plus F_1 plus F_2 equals 45.6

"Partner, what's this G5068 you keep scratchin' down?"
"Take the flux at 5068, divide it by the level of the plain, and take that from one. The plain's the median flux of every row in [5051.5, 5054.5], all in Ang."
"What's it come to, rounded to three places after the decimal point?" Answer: -0.019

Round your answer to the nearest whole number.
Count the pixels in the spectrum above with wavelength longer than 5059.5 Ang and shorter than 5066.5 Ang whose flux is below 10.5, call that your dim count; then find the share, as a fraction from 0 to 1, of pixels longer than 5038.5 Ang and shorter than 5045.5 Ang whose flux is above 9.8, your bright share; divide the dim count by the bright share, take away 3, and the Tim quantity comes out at 11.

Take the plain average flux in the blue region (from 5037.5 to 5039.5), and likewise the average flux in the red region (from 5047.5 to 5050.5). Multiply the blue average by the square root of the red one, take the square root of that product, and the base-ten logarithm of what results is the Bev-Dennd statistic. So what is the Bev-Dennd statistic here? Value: 0.732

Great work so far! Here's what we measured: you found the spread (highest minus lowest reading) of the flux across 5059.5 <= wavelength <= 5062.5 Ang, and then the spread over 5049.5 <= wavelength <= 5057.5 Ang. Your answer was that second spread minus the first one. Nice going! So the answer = 2.1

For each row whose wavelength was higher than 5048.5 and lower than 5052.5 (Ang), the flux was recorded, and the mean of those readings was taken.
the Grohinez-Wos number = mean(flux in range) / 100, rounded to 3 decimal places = 0.105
